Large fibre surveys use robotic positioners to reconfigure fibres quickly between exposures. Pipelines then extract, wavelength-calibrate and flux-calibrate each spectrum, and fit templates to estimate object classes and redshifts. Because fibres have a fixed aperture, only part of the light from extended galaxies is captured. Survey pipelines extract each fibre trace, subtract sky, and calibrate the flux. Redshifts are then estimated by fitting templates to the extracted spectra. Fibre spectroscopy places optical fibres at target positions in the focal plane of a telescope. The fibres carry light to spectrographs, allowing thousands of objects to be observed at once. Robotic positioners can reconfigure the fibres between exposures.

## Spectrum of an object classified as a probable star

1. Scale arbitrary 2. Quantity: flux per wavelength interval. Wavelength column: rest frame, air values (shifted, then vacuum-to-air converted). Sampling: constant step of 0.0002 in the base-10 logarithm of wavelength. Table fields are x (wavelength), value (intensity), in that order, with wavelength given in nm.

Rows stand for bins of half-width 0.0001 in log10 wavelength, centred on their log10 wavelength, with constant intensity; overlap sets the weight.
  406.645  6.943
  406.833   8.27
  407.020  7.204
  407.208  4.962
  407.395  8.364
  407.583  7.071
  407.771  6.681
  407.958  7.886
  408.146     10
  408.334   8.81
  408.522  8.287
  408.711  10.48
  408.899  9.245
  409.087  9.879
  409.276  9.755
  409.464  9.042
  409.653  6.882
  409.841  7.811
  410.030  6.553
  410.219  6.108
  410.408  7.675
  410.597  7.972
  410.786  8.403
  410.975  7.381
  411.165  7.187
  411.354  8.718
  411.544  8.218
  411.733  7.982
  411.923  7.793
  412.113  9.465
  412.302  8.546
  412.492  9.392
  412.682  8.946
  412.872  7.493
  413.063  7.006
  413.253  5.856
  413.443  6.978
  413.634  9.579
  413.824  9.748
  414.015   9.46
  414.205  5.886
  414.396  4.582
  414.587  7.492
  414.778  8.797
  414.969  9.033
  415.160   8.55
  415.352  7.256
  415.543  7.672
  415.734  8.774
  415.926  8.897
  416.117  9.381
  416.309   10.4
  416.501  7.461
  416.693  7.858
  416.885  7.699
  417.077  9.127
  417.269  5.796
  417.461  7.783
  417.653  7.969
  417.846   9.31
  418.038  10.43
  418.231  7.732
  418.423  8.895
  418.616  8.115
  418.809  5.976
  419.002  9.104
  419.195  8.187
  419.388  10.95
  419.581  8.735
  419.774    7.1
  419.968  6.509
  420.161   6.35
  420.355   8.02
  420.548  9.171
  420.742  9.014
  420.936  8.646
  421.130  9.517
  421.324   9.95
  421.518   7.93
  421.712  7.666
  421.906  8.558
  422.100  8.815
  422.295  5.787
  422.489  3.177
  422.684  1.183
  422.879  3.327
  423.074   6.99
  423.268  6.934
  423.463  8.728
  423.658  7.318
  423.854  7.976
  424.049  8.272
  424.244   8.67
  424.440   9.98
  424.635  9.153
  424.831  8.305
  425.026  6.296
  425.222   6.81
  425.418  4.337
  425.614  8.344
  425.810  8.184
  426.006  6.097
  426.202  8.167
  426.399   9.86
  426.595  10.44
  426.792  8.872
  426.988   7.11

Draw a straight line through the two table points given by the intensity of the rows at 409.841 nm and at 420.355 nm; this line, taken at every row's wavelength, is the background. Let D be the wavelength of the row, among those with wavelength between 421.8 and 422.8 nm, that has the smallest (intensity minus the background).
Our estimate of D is 422.684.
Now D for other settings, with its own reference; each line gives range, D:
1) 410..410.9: 410.219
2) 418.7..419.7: 418.809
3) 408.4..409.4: 408.522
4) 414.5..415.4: 415.352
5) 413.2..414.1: 413.253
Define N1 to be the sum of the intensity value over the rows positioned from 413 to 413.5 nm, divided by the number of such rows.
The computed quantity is 6.6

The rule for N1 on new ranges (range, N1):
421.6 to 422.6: 6.8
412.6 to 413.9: 7.9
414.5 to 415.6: 8.1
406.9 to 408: 7.0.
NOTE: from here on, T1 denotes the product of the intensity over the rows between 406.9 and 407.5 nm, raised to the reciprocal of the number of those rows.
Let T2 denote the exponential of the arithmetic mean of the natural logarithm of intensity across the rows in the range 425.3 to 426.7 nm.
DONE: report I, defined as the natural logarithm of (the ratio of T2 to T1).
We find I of 0.13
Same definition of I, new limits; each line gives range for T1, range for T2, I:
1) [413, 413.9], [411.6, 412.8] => 0.12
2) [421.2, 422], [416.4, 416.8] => -0.10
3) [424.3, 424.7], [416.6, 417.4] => -0.24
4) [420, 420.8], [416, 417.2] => 0.06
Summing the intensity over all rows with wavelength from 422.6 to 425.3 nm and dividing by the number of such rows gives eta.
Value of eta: 7.14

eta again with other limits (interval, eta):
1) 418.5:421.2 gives 8.24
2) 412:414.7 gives 7.89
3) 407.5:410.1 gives 8.46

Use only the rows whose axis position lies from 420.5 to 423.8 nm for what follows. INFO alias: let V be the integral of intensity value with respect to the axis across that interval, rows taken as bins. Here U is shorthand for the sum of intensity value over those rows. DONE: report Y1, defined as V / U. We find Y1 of 0.193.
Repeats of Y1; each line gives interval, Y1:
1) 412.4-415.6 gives 0.188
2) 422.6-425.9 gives 0.195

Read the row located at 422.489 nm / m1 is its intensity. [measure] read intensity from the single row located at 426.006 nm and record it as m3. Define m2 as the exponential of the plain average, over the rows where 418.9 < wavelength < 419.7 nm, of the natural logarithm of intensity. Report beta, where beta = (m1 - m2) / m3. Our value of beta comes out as -0.99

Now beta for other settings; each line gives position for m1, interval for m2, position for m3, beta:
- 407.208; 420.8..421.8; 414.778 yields -0.42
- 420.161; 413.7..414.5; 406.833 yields -0.09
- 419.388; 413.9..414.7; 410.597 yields 0.54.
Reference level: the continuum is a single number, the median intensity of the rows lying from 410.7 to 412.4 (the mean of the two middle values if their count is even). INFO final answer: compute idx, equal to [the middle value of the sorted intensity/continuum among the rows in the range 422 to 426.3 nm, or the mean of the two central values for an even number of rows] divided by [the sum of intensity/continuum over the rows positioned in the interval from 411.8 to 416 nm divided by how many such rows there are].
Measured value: 0.95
